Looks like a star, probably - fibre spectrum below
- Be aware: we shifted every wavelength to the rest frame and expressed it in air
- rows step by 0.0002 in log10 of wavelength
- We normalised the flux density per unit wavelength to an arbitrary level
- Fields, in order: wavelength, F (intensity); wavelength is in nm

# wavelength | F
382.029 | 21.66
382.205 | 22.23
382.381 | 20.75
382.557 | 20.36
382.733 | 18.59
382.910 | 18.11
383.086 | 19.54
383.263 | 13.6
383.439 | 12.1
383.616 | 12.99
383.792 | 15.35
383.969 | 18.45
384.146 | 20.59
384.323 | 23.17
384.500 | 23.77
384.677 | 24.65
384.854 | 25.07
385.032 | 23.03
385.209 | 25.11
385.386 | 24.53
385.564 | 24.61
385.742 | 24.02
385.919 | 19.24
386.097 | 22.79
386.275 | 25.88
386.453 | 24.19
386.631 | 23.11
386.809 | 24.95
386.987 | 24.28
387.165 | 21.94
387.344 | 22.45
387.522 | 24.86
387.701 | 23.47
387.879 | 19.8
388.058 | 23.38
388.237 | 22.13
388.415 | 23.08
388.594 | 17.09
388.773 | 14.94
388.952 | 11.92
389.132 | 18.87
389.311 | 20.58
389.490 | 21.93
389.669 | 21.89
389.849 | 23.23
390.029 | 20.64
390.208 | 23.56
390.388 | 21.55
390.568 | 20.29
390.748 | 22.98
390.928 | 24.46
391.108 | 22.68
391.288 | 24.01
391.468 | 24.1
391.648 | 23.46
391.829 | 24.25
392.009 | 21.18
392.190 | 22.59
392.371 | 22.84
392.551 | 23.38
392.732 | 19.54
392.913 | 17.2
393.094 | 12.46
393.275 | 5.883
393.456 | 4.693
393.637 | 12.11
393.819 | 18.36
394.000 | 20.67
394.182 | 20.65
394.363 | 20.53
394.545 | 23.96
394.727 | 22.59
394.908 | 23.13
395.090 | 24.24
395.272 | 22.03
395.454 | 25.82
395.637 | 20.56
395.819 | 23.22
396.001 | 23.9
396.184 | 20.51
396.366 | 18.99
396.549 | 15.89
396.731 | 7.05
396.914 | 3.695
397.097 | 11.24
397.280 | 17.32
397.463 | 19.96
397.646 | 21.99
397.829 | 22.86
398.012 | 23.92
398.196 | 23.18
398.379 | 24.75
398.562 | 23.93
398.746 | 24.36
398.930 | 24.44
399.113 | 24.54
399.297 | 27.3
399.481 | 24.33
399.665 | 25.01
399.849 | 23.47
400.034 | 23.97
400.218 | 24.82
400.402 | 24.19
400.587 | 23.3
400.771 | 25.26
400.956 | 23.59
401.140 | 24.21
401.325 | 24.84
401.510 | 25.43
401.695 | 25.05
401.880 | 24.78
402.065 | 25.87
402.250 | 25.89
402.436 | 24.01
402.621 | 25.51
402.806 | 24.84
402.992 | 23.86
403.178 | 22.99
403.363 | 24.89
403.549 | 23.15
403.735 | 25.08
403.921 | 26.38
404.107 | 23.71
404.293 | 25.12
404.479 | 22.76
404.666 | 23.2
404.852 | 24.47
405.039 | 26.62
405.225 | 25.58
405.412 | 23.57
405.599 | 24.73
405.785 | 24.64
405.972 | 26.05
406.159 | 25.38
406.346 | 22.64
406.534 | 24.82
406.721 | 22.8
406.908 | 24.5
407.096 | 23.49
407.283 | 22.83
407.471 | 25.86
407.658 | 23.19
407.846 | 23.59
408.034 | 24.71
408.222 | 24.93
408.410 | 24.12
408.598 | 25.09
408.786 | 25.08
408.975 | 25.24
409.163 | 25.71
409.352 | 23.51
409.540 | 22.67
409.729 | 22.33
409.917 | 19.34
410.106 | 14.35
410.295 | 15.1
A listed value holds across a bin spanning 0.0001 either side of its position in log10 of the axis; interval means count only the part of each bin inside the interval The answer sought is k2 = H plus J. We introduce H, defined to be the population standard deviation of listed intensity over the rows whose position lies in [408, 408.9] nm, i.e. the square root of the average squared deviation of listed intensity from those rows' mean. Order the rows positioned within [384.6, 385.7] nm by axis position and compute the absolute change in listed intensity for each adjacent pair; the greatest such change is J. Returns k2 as 2.4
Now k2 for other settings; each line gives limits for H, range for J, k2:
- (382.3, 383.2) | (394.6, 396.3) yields 6.3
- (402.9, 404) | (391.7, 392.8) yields 5.0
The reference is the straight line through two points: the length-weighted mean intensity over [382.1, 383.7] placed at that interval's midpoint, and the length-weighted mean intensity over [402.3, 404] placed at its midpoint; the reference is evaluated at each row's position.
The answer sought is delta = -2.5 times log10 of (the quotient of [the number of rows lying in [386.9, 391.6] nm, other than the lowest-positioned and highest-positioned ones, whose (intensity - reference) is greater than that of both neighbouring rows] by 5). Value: -0.37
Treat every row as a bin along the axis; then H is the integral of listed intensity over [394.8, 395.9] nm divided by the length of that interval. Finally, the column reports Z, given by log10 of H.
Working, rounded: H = 23.2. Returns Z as 1.36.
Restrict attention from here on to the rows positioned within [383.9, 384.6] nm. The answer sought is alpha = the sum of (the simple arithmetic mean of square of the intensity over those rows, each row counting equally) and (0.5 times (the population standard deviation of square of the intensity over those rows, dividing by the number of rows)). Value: 512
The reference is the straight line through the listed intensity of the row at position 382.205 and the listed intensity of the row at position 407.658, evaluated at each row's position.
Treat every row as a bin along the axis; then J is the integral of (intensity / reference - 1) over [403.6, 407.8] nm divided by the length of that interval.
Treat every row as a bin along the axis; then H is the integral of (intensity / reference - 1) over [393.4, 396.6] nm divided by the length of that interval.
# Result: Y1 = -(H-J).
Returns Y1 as 0.16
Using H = -0.11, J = 0.056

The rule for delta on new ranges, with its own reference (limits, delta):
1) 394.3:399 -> -0.20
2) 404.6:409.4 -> -0.64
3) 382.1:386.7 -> 0.00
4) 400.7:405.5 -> -0.37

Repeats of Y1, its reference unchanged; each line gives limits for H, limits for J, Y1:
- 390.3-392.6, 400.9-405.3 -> 0.06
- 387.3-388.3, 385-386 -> 0.04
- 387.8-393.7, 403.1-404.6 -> 0.17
